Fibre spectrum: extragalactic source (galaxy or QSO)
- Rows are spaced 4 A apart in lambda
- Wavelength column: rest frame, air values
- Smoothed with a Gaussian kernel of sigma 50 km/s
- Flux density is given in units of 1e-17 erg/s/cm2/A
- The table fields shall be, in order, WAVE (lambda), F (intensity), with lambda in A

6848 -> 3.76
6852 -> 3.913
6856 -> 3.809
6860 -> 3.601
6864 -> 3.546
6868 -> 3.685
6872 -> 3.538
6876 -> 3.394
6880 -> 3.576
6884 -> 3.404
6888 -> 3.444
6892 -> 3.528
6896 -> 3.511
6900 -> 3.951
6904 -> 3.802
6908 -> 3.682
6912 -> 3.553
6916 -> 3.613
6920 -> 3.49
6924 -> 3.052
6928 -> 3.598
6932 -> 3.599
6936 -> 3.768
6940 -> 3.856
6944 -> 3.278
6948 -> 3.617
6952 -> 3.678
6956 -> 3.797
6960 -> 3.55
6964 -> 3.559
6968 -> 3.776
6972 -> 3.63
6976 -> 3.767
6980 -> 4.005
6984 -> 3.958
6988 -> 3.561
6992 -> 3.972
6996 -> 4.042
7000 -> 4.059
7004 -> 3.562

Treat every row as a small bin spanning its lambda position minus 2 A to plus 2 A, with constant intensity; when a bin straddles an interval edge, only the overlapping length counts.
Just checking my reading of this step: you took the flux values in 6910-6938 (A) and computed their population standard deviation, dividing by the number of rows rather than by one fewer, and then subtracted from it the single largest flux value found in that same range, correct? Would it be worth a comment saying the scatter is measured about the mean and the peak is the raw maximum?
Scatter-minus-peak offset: -3.56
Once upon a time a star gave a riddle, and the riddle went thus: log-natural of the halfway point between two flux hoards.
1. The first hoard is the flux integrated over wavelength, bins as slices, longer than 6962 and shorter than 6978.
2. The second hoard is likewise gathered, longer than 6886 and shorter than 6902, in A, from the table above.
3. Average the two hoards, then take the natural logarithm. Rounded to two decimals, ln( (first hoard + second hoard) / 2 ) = 4.07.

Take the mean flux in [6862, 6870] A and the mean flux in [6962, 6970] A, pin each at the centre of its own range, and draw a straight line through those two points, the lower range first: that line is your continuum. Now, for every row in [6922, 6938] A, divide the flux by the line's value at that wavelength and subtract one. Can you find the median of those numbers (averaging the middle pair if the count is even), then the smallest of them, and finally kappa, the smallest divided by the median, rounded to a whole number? 12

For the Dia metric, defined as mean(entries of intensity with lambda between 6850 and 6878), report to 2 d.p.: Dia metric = 3.64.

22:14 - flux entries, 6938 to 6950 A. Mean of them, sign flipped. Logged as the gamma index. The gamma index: -3.58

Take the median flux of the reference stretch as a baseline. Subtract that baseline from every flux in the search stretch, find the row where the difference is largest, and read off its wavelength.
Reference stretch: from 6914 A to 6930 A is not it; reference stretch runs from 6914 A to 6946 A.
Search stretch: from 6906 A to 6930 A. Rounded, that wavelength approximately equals 6908 A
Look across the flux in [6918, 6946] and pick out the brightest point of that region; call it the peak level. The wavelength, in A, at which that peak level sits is 6940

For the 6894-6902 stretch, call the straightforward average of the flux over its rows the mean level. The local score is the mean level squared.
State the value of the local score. 13.9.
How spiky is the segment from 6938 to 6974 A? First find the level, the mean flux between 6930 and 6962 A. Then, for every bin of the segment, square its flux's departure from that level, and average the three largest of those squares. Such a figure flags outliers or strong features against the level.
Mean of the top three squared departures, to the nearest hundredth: 0.07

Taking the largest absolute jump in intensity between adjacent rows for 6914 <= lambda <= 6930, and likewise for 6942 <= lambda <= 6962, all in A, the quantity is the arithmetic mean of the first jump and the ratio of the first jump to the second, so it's 1.1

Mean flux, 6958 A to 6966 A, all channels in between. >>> 3.55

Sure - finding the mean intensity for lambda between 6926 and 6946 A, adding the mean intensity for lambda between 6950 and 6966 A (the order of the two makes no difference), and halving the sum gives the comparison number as 3.63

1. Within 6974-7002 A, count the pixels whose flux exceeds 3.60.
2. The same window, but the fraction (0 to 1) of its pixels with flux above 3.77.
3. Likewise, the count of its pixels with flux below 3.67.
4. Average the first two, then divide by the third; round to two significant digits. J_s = 3.4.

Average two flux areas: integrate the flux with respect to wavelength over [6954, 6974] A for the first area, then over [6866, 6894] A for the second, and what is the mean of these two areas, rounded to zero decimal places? 86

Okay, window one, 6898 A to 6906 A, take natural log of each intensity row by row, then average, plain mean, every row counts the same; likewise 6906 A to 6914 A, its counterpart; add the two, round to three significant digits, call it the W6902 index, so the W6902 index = 2.64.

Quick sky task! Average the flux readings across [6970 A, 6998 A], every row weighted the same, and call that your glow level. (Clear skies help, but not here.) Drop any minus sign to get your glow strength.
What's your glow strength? 3.85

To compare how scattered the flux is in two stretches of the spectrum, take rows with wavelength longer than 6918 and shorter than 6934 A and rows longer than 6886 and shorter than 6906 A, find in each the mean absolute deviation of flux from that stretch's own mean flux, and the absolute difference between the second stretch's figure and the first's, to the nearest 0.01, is 0.01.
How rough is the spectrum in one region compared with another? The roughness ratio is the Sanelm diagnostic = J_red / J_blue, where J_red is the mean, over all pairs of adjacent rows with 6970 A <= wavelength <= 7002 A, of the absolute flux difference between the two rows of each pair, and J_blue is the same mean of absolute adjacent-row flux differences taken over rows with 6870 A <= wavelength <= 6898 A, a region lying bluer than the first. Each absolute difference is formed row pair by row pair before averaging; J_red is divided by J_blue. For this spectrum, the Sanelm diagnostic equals 1.8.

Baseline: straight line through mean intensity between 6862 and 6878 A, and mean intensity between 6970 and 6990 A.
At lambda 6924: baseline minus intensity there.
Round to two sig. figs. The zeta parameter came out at 0.61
